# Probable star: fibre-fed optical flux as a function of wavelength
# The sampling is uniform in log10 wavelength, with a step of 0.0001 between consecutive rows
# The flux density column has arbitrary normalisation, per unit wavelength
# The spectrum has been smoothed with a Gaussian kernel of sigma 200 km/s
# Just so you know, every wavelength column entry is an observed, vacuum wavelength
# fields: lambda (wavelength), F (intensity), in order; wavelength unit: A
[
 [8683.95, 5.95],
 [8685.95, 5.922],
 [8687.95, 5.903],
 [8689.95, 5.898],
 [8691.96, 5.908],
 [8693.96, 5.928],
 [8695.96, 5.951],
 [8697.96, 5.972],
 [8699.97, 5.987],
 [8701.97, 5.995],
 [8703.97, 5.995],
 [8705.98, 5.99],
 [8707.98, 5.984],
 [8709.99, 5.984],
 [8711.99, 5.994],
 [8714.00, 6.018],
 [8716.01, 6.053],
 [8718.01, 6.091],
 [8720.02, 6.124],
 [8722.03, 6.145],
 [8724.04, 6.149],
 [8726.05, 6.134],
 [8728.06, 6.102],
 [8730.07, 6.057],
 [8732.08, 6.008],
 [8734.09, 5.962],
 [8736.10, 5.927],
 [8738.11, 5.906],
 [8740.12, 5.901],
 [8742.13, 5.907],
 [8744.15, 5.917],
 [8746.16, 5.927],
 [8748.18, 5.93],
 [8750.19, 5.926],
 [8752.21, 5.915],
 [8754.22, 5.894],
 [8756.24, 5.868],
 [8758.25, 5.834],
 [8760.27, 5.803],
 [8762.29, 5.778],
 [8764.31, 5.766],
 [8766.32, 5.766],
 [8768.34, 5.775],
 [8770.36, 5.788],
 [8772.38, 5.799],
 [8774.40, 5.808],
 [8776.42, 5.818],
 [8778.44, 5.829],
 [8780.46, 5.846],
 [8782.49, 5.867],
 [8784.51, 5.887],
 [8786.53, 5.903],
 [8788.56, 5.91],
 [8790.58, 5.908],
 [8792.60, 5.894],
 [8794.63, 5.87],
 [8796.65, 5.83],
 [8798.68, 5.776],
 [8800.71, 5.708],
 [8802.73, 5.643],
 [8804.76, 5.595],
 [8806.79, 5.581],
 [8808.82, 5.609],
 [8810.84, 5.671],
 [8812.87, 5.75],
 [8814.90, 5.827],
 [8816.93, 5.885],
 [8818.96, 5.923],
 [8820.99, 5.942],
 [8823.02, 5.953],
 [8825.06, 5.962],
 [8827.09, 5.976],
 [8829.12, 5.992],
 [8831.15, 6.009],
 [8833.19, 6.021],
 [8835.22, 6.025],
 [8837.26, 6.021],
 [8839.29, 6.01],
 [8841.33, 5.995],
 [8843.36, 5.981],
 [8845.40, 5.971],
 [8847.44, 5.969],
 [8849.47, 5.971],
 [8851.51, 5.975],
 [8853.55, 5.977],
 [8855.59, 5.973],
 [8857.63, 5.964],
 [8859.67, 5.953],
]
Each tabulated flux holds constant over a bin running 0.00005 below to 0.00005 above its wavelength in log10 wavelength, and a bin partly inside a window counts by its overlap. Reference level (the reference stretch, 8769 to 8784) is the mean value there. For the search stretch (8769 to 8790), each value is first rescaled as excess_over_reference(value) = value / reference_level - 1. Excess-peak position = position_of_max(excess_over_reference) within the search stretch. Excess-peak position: 8788.56 A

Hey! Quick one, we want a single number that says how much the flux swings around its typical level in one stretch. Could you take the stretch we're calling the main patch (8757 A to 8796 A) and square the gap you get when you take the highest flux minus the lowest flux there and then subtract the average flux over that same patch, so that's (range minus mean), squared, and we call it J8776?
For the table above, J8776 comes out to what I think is 32.4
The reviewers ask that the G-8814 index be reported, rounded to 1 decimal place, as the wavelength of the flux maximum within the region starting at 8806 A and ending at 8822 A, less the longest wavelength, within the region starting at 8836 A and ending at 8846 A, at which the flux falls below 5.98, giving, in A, -24.4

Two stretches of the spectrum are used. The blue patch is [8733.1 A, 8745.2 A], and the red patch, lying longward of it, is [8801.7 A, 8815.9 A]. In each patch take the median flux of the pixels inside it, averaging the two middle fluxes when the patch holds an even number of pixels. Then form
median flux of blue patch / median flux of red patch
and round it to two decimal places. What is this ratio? 1.05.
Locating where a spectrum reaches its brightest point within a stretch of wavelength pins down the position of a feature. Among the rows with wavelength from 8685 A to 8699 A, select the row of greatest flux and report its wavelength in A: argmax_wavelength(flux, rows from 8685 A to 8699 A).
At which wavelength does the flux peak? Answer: 8697.96 A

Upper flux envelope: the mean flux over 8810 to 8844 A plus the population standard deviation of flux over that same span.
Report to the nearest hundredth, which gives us 6.04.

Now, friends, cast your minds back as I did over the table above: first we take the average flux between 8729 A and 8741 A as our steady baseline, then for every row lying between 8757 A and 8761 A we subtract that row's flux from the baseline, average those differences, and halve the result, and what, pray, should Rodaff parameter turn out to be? 0.071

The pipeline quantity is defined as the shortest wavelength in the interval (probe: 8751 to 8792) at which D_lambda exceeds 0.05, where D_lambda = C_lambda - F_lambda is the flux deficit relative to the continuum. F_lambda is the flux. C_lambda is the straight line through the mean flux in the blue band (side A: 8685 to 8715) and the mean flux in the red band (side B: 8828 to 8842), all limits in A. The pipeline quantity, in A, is 8752.21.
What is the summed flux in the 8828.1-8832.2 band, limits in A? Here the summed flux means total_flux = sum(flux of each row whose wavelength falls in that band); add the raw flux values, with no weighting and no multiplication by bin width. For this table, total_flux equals 12.0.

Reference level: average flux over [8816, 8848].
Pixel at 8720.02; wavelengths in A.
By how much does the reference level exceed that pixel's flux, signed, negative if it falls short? -0.147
